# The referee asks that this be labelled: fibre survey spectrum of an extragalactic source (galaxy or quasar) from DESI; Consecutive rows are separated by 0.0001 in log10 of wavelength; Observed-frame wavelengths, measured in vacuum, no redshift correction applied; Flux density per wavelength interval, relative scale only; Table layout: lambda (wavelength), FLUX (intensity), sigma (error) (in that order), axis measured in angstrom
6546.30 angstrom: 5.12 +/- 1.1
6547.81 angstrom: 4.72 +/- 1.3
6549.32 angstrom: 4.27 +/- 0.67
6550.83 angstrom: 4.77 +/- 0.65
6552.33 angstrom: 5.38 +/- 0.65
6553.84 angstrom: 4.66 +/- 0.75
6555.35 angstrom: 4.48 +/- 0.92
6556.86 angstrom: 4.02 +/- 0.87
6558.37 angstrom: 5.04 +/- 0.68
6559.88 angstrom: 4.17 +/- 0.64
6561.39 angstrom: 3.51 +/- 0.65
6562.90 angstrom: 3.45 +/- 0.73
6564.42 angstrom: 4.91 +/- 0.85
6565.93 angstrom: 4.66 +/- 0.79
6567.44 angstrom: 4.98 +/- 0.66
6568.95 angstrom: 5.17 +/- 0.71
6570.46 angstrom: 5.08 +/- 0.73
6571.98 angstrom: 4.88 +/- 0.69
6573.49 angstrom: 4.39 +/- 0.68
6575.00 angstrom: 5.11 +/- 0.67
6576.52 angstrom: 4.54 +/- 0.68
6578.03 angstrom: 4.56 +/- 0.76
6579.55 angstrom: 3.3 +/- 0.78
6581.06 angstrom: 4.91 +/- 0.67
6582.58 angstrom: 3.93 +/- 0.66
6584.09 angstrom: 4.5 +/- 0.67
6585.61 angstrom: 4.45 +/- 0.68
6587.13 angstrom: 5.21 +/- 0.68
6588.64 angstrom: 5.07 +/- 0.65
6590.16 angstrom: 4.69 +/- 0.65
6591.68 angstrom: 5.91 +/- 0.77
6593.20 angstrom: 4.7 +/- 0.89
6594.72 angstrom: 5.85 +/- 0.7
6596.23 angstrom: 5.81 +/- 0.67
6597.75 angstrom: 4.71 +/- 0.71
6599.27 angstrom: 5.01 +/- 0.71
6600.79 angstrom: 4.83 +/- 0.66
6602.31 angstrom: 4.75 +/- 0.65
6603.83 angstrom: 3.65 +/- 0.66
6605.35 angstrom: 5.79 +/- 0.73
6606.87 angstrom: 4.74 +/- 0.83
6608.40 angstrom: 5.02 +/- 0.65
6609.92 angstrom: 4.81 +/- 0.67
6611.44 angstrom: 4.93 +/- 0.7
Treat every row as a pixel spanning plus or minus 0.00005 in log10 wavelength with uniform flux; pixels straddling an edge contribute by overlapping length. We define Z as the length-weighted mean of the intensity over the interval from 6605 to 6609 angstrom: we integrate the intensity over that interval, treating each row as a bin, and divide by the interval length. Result 5.1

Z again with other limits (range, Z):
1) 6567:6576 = 4.9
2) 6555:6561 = 4.4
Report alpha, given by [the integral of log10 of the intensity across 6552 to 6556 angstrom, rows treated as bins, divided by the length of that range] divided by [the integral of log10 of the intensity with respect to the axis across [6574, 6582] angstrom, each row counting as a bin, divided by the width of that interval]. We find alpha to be 1.05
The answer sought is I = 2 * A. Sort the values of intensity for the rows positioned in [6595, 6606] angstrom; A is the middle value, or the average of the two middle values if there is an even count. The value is 9.7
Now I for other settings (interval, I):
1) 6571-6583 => 9.1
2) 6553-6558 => 9.0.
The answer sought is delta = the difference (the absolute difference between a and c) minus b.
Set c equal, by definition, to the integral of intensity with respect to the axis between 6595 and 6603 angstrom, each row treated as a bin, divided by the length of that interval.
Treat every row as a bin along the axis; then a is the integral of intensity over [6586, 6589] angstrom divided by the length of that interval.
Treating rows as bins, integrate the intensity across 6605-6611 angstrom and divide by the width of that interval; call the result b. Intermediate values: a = 5.1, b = 5.03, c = 5.1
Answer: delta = -5.02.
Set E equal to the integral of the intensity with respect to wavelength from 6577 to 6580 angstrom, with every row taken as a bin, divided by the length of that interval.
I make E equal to 4.0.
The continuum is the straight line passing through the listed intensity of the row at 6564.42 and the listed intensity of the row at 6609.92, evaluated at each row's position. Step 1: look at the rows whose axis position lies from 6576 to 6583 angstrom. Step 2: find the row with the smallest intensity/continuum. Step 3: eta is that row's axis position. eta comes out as 6579.55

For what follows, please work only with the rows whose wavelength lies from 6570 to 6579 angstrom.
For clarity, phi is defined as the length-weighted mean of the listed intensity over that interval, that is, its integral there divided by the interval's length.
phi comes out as 4.71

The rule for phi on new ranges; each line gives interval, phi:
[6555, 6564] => 4.12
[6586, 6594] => 5.09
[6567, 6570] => 5.09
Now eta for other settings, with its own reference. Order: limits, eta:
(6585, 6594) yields 6585.61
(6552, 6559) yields 6556.86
